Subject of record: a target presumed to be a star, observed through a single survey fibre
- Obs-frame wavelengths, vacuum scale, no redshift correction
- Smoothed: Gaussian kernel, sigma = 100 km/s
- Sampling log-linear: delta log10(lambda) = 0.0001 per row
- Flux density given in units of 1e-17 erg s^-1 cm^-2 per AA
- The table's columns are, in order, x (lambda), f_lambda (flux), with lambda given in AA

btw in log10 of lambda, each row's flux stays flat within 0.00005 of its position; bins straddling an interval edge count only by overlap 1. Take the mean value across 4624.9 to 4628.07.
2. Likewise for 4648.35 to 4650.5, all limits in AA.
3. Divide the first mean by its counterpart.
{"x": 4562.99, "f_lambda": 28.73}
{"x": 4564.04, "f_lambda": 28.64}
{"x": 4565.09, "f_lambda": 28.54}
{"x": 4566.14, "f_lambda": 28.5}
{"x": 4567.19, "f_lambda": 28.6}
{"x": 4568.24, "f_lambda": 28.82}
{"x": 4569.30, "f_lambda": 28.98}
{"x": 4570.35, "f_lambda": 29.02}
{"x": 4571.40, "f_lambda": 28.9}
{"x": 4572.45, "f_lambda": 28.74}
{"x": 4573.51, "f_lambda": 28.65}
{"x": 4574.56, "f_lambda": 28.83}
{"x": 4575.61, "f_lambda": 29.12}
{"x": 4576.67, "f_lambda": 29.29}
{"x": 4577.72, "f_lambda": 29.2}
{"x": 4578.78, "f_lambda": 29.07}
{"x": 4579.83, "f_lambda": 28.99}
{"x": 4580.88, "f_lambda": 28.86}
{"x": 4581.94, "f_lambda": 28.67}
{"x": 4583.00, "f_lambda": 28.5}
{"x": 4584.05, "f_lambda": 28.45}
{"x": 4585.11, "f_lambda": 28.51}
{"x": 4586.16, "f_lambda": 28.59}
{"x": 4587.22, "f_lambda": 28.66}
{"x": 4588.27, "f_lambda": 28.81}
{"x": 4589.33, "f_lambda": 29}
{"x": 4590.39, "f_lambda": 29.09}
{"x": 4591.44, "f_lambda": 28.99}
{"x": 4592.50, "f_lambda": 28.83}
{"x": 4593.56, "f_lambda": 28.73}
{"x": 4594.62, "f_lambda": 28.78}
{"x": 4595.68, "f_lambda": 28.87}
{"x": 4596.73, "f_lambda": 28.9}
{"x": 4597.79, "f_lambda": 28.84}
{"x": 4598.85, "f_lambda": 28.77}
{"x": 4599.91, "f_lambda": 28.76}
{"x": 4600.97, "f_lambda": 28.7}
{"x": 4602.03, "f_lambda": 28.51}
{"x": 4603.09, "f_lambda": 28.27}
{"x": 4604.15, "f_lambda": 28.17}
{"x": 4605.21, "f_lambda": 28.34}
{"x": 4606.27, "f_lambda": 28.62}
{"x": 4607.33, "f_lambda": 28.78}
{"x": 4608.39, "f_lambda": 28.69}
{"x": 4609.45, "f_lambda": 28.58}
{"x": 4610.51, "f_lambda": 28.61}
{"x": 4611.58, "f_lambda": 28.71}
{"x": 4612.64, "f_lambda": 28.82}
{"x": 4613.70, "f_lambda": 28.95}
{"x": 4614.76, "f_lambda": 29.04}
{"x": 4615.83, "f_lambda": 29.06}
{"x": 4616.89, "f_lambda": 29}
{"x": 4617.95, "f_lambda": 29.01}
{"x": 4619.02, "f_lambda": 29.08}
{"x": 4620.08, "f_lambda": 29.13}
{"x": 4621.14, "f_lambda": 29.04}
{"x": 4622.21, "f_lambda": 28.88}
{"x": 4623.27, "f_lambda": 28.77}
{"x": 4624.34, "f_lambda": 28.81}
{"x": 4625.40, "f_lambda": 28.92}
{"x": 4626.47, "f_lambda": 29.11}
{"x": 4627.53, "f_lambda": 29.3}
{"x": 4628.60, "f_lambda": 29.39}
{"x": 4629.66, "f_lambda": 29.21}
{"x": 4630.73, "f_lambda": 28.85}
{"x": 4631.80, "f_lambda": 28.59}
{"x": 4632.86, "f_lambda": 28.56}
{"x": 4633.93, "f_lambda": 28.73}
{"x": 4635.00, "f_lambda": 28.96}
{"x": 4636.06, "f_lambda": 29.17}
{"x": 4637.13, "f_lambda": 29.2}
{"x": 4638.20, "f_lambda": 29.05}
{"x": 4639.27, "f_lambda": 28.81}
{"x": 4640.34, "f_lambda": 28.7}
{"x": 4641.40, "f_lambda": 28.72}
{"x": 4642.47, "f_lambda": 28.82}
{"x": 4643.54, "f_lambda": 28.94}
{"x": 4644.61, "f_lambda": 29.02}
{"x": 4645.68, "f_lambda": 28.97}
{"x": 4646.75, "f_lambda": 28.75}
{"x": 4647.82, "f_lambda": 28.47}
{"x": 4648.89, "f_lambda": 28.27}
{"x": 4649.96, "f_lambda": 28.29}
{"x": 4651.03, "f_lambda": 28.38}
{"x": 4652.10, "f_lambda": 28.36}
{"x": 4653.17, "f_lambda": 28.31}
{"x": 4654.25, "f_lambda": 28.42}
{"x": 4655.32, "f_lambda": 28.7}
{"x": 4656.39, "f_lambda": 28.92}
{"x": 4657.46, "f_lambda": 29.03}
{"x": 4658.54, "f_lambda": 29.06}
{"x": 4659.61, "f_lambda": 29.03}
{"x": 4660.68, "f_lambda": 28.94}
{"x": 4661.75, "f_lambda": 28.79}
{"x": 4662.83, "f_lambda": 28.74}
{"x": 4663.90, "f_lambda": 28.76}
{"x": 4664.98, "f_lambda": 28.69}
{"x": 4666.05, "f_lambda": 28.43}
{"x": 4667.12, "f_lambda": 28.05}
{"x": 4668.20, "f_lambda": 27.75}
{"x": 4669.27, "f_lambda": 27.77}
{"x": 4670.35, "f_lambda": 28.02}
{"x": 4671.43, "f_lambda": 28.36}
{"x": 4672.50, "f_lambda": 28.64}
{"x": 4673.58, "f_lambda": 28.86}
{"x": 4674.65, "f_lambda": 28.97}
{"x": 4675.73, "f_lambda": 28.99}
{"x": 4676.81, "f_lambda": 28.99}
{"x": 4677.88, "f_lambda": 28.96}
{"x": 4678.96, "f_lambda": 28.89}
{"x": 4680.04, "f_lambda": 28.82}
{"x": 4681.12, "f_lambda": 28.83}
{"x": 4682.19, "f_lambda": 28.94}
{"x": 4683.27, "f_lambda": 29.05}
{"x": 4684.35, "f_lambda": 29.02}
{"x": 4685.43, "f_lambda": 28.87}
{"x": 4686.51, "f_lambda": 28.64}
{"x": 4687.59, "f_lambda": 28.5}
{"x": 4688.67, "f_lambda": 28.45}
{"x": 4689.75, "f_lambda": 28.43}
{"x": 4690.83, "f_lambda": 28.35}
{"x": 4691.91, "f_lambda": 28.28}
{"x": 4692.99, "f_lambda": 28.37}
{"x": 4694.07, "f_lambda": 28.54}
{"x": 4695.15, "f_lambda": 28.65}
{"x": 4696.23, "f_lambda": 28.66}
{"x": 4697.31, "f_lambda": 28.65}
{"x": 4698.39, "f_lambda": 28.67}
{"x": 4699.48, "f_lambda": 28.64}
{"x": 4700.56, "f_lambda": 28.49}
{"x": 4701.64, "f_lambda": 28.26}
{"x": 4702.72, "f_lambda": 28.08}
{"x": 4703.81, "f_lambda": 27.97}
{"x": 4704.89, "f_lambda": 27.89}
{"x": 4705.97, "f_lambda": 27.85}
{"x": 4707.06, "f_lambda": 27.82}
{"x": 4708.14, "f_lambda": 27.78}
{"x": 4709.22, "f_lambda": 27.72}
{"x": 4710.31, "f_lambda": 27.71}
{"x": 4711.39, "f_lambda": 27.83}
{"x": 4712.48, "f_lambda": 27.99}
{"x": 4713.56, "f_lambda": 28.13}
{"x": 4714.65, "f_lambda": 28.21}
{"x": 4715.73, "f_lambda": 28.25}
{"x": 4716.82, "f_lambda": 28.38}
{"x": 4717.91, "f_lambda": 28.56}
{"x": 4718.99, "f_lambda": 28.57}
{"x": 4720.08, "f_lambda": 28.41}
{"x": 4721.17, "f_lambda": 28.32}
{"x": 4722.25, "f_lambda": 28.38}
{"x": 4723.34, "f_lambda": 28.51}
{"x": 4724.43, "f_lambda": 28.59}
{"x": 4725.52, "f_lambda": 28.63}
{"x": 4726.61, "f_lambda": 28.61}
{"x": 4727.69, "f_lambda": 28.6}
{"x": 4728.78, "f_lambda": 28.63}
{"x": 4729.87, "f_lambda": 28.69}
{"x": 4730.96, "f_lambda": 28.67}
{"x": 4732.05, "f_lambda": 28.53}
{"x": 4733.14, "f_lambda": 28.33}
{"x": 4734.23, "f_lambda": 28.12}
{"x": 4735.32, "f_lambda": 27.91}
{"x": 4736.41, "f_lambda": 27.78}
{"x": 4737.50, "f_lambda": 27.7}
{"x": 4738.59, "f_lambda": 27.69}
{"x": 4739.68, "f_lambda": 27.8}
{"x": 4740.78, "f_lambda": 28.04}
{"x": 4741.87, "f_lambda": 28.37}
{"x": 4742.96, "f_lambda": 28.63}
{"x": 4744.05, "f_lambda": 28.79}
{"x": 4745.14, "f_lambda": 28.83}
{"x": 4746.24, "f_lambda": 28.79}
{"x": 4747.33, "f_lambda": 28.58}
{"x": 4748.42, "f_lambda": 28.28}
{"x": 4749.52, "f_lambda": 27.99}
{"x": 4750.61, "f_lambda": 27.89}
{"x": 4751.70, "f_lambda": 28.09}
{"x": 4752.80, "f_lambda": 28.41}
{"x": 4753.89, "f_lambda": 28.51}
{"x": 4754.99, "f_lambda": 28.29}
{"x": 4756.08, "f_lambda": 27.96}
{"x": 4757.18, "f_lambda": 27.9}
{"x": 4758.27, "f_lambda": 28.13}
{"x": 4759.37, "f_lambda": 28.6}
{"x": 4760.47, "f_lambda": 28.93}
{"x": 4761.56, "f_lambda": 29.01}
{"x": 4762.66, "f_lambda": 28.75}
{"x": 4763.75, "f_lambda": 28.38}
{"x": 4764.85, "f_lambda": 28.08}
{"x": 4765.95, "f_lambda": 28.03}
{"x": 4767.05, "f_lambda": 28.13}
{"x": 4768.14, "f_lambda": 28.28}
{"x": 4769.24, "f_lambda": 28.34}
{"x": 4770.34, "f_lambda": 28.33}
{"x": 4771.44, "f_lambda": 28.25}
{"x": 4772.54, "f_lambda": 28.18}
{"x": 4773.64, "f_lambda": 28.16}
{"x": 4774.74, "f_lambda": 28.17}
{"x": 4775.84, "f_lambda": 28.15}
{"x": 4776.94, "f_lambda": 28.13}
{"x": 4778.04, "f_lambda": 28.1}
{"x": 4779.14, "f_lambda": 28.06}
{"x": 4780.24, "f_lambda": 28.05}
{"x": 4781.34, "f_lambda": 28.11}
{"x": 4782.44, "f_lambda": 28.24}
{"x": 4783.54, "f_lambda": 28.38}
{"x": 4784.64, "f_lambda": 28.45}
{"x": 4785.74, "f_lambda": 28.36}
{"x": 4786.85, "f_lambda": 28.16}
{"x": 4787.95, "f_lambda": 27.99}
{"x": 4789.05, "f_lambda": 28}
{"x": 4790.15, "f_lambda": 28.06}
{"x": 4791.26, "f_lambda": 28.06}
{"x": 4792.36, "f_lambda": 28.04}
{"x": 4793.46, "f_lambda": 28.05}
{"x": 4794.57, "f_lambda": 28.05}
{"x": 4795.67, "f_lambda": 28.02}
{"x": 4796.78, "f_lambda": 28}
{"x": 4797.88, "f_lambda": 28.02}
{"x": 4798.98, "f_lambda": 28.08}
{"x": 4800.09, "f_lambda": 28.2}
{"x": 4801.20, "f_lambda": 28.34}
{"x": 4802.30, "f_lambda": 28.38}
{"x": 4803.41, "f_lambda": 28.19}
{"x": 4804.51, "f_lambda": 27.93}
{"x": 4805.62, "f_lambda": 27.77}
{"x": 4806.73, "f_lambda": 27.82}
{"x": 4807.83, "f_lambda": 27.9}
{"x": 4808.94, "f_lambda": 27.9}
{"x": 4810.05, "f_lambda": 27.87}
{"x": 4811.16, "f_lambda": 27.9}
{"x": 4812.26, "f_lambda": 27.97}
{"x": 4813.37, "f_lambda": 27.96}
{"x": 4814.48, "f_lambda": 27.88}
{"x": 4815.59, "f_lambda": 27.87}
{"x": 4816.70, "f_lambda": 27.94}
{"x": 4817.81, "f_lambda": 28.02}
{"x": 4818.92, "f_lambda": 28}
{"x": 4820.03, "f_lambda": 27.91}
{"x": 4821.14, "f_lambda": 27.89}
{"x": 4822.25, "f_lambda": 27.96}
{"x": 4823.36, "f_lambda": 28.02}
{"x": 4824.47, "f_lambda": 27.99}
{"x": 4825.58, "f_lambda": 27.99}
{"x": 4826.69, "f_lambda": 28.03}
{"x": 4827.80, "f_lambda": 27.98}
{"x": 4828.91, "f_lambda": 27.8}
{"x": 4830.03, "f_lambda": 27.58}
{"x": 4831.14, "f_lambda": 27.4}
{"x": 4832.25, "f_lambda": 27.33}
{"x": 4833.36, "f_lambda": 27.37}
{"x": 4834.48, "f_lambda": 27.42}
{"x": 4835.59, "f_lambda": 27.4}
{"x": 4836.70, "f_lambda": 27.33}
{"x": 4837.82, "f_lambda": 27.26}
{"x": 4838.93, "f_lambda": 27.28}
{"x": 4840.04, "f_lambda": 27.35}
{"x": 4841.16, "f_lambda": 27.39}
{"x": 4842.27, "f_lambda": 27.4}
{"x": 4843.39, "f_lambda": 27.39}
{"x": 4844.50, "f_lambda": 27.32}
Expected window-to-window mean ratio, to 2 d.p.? 1.03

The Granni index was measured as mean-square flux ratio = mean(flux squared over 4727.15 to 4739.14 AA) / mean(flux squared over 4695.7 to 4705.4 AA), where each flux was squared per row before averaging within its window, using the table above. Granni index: 0.991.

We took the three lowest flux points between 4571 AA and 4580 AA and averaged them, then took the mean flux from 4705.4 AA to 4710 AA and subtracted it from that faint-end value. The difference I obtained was 0.95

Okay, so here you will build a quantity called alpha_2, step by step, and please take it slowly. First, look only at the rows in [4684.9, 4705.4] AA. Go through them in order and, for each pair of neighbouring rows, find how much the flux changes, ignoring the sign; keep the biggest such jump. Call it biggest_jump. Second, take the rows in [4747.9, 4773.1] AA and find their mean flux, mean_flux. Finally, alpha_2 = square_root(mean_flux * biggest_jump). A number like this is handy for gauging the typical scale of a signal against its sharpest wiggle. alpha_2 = 2.55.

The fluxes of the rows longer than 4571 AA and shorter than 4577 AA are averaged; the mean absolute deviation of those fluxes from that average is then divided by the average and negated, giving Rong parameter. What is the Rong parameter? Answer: -0.0065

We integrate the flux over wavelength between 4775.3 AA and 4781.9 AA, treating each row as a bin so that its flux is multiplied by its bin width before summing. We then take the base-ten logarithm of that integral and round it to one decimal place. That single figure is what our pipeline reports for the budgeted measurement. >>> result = 2.3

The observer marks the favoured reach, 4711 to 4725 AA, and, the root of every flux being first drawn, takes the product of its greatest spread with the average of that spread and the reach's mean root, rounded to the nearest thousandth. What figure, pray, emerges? 0.193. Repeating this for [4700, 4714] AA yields 0.197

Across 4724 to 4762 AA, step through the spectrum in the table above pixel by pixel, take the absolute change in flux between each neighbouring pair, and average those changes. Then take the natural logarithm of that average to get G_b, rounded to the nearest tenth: -1.8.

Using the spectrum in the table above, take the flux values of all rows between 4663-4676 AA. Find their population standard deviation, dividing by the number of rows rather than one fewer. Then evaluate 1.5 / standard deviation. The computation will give 3.5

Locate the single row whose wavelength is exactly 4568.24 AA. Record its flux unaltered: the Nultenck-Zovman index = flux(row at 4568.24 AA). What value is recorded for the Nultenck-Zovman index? 28.82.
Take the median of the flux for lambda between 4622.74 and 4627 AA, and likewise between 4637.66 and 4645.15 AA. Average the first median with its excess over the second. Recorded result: 14.5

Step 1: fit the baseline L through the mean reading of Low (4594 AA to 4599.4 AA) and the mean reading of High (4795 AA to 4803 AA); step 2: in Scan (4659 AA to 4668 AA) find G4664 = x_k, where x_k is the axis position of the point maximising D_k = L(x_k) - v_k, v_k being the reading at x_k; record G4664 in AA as 4667.12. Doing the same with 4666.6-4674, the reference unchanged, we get 4668.20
